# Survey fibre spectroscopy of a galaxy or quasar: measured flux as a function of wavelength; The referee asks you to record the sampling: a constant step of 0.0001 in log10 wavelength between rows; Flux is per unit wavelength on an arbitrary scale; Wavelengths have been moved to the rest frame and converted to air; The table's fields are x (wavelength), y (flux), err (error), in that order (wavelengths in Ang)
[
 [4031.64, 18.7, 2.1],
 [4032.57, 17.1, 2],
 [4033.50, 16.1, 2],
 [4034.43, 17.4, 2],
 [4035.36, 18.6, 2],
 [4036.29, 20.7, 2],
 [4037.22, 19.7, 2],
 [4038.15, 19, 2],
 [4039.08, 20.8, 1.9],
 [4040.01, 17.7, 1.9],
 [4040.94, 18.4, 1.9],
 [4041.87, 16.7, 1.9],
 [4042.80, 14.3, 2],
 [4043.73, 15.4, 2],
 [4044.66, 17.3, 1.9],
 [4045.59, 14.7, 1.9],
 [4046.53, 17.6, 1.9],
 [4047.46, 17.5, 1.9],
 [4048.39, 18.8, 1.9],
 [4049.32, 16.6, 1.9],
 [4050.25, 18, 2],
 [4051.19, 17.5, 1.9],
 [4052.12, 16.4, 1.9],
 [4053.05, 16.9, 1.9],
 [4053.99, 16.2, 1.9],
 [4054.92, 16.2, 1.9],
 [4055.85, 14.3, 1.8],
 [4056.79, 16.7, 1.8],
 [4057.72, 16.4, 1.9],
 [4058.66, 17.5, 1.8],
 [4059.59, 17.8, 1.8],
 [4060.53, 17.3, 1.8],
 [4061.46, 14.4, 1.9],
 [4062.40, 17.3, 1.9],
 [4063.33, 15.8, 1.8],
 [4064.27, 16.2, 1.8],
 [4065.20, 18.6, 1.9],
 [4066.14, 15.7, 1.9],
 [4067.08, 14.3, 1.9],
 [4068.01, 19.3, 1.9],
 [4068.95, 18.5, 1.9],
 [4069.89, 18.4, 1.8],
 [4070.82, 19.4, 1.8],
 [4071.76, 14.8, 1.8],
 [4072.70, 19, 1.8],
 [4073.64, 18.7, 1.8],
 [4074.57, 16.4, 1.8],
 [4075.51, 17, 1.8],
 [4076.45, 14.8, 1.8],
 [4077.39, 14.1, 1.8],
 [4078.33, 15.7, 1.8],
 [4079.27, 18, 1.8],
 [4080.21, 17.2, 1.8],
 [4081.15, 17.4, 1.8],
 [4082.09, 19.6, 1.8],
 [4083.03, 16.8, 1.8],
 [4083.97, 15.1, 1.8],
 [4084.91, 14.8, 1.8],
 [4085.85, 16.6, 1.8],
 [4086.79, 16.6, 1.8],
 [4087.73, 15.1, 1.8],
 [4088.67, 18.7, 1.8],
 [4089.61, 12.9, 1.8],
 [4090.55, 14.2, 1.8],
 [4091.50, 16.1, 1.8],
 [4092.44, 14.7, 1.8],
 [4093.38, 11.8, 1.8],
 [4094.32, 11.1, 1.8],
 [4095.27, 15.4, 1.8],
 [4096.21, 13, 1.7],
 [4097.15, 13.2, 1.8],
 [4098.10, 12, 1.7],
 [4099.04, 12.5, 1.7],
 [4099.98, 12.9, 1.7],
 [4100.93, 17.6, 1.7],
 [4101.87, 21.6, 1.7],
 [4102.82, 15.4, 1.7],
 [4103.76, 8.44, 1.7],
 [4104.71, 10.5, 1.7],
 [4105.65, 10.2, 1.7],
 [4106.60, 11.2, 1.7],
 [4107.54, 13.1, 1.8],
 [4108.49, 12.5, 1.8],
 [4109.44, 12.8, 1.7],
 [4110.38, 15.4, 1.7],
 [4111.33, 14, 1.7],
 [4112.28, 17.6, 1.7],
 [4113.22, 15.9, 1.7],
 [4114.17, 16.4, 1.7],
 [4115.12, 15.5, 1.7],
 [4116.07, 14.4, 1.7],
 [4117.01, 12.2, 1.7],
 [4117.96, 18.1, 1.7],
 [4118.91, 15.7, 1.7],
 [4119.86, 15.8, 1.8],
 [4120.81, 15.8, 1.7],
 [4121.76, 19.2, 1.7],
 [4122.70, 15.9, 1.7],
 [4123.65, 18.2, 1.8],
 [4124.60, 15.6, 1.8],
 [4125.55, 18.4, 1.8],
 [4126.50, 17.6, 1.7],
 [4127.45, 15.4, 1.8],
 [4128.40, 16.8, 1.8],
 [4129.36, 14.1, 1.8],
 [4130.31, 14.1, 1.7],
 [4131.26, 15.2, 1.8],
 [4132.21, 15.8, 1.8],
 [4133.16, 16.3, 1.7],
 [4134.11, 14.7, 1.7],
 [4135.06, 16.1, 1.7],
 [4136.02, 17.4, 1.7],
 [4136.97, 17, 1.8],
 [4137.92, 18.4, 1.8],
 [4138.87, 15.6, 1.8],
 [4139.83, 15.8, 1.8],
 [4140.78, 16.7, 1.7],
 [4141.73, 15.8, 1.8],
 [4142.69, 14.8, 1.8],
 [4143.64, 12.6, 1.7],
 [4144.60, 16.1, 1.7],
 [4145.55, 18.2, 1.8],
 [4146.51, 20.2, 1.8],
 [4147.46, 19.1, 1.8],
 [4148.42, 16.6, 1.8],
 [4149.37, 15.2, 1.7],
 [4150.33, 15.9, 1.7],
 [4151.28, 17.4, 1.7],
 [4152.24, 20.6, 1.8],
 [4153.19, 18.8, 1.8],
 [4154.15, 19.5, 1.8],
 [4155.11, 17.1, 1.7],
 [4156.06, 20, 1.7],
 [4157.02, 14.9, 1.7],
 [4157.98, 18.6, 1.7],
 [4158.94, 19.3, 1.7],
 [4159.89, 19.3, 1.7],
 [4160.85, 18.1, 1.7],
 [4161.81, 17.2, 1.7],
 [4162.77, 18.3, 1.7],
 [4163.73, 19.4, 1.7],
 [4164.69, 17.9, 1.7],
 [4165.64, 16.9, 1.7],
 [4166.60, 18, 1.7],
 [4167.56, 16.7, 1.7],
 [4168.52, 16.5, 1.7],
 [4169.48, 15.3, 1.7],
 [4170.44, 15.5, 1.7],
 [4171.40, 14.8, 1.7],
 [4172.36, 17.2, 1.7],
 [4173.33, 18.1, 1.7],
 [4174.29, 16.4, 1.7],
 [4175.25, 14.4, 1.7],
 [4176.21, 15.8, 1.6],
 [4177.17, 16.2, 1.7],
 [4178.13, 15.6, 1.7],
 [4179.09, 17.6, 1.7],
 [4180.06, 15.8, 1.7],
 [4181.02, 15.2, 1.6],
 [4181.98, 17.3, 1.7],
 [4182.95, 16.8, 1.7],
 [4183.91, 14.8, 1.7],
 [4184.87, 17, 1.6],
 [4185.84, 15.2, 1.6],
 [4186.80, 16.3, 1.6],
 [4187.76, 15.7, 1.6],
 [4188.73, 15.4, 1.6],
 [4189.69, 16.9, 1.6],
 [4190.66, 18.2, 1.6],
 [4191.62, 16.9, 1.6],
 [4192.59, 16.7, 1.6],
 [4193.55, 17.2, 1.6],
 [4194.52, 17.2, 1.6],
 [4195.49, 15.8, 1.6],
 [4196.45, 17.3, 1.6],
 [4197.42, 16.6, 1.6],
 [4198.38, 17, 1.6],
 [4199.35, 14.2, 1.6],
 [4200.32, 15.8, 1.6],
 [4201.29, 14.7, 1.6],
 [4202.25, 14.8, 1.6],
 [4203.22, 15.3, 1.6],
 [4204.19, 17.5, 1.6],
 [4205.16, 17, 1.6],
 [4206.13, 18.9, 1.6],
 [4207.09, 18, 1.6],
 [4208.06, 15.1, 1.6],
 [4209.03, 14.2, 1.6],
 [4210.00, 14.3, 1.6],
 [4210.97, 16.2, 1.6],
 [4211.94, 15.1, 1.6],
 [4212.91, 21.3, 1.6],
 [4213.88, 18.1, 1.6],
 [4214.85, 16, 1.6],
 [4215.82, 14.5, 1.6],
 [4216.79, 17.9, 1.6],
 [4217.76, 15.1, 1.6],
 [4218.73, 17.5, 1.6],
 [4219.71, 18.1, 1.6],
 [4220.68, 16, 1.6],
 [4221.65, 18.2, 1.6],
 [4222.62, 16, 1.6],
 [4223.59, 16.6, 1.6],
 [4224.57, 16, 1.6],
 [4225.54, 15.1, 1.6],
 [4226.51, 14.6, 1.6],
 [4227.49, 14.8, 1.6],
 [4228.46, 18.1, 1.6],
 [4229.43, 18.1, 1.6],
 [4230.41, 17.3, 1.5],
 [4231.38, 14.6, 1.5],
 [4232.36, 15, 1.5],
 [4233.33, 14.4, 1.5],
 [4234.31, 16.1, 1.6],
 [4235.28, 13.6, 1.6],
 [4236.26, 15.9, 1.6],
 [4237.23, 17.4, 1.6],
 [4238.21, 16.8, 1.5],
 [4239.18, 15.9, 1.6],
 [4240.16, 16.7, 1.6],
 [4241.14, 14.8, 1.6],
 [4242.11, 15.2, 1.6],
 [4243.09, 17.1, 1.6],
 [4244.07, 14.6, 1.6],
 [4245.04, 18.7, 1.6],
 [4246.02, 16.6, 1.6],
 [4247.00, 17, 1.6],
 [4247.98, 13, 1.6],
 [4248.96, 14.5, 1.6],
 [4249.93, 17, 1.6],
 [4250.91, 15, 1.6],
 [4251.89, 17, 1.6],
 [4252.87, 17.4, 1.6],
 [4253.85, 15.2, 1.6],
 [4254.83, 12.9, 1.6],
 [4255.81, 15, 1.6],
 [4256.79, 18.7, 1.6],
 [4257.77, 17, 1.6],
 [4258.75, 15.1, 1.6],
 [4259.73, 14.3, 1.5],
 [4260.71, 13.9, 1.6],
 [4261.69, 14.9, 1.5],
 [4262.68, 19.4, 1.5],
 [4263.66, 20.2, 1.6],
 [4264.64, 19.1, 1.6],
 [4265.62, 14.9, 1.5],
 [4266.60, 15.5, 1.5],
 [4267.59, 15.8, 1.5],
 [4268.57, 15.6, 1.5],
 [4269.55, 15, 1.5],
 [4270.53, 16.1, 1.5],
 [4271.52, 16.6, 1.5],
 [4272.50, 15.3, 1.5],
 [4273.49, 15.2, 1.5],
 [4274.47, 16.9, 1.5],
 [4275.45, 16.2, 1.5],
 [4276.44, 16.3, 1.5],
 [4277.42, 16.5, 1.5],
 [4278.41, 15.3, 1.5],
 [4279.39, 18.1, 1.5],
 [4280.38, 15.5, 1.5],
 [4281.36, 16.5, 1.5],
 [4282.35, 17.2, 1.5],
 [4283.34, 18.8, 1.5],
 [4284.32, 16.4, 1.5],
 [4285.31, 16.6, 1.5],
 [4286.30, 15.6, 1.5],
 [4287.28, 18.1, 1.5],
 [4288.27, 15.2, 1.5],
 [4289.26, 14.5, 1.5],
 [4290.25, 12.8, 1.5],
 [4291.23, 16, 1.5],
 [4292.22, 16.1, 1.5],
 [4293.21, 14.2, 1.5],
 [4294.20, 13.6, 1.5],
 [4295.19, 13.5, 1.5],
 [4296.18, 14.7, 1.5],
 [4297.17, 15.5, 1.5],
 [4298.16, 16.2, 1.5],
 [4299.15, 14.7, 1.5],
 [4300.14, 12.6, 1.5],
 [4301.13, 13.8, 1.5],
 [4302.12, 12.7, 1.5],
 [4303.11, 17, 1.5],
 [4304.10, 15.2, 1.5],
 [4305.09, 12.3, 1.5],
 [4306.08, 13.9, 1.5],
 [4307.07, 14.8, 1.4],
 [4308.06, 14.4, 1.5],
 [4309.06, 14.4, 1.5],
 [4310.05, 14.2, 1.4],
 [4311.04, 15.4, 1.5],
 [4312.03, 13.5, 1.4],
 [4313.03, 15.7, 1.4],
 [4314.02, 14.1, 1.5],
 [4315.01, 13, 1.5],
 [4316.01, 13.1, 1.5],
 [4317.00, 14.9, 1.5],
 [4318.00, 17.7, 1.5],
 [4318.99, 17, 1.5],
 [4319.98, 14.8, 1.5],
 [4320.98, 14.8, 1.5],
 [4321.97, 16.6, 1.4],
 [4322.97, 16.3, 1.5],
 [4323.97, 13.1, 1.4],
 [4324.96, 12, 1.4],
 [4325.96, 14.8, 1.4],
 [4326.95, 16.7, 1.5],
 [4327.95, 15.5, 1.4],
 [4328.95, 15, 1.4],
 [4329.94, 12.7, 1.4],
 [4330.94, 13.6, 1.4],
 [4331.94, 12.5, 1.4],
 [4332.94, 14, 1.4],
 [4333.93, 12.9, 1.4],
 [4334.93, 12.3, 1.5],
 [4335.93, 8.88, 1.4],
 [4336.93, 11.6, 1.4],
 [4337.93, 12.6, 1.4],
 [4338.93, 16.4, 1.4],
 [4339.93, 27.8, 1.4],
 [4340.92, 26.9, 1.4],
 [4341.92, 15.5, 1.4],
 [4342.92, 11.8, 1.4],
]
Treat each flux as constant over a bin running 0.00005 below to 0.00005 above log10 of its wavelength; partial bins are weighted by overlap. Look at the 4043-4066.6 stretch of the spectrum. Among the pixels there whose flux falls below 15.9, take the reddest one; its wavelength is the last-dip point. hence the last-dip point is 4066.14 Ang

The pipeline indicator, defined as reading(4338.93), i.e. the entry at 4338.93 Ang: 16.4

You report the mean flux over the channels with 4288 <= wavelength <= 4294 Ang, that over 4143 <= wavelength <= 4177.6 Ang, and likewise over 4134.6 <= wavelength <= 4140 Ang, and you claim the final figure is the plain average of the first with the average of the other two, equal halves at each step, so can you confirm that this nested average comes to 15.9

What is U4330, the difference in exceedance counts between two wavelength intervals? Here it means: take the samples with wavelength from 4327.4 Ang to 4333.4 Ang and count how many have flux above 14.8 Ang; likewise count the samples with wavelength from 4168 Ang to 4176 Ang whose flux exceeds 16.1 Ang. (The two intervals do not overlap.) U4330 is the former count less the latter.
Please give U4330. -2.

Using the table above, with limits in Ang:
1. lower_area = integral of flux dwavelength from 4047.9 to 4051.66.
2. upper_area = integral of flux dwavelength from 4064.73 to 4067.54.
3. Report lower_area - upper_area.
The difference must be 21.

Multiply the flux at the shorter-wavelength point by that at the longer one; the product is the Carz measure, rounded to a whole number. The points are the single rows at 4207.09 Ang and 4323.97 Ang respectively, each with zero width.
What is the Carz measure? 236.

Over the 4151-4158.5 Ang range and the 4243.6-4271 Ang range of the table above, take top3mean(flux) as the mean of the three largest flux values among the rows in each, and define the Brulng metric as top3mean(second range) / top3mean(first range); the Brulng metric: 0.98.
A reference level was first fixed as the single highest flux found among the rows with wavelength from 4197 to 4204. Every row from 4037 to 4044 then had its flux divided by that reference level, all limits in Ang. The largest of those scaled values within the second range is 1.22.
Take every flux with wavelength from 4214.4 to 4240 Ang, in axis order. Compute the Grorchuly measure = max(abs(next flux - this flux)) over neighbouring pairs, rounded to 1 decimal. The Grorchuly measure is 3.4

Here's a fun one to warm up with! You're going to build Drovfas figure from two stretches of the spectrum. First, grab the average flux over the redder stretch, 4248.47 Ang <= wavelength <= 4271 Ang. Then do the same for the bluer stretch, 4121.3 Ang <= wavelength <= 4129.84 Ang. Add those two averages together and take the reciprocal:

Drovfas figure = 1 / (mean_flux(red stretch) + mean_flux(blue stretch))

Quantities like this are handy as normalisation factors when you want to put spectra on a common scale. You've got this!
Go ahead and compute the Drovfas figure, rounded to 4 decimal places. 0.0304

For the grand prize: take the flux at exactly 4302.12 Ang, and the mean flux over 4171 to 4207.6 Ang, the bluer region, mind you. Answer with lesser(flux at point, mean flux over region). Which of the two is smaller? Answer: 12.7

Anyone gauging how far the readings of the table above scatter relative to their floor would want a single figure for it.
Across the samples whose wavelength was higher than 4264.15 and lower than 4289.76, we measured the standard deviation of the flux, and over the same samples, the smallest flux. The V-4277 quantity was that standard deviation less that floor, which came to -13.3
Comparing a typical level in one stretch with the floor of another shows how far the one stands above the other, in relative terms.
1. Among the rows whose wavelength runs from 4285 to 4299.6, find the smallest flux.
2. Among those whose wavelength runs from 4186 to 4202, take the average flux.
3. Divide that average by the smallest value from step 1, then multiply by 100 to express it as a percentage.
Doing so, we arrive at 128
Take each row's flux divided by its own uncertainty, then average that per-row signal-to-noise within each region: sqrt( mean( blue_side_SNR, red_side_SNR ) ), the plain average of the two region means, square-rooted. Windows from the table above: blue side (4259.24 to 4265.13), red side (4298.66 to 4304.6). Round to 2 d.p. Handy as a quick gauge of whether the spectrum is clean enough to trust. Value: 3.20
